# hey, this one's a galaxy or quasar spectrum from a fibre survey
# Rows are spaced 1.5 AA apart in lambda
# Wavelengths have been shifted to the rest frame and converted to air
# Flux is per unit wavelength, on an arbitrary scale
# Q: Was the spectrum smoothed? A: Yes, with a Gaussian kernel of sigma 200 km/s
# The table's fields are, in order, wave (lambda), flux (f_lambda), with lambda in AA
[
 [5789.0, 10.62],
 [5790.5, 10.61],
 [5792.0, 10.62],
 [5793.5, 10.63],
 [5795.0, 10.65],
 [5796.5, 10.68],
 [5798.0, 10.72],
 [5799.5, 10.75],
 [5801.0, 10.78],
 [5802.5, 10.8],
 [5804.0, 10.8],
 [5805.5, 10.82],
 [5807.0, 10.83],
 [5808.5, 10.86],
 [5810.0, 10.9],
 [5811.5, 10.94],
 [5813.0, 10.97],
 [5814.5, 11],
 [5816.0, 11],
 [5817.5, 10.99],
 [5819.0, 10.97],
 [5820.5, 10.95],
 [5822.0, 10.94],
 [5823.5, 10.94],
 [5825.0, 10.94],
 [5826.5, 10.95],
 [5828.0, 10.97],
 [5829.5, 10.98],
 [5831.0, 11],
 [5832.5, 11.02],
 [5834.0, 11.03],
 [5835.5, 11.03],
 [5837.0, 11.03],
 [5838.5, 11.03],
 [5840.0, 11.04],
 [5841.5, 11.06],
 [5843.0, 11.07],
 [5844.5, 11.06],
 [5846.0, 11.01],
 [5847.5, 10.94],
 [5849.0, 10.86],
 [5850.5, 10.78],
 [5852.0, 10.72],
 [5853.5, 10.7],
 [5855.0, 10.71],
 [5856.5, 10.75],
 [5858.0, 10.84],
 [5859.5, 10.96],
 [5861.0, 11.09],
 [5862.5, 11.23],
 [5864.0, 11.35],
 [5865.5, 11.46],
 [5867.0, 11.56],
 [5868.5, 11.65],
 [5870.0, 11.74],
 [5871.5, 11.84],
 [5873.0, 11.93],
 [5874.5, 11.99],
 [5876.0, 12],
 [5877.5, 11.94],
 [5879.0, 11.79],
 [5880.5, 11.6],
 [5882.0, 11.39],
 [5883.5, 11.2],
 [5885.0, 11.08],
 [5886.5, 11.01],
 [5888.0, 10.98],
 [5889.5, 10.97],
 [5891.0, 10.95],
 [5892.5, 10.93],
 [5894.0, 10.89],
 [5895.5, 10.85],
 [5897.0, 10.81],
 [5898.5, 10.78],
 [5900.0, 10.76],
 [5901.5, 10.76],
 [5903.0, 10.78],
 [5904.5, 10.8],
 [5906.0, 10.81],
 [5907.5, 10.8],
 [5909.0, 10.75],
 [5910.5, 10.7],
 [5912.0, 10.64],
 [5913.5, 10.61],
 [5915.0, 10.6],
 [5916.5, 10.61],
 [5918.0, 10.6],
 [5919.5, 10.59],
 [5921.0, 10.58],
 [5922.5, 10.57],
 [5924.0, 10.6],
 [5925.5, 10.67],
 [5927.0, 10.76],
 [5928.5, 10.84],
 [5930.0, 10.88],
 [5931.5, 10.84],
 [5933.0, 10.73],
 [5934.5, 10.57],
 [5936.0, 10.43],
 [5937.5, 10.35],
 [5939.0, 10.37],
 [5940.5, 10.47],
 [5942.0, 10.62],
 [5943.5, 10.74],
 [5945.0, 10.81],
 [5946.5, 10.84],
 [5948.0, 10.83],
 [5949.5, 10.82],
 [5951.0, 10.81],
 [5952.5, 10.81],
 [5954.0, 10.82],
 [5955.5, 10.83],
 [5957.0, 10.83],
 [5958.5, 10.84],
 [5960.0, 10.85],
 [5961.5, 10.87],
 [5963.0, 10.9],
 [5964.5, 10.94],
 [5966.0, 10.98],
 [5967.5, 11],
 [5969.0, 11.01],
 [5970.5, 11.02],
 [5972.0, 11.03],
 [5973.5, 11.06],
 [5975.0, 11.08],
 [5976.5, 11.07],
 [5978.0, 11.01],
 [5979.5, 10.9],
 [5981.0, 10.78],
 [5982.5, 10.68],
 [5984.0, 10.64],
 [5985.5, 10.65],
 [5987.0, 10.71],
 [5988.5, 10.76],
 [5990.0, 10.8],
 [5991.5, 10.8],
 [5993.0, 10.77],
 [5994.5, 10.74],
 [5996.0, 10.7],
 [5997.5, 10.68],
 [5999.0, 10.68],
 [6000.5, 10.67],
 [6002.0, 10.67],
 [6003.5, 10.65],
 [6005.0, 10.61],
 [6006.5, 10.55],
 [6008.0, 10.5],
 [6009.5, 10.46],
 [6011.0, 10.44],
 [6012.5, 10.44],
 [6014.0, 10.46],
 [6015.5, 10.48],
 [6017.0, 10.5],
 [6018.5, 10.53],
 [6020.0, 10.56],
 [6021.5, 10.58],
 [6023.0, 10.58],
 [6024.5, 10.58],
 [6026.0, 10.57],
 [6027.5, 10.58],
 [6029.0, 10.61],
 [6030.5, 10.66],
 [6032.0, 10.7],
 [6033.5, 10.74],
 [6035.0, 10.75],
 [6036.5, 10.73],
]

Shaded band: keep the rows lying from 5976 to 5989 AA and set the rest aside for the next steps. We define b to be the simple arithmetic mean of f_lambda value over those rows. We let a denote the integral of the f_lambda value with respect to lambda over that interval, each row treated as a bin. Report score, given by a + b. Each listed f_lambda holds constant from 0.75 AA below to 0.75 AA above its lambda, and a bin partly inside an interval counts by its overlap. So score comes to 151.1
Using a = 140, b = 10.8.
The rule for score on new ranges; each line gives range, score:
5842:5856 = 163.1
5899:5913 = 161.3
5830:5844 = 165.5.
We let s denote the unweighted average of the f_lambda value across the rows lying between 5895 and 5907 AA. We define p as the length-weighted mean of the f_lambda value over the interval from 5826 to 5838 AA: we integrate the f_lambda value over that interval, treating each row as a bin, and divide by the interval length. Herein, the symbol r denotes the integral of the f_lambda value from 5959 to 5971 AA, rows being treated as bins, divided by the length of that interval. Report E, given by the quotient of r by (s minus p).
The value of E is -52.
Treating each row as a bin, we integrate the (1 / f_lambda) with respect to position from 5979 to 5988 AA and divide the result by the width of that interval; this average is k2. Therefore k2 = 0.0933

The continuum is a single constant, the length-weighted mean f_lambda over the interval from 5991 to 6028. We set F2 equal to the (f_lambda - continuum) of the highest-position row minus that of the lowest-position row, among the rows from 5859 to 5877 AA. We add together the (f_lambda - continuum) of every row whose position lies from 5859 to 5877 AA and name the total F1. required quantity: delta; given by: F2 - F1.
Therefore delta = -10.7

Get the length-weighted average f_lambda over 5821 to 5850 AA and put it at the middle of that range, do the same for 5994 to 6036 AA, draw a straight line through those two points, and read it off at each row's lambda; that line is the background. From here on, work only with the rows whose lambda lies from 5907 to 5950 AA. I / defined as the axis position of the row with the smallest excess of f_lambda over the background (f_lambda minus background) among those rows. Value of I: 5937.5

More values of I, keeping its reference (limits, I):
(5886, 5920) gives 5919.5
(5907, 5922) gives 5921.0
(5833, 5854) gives 5853.5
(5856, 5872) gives 5856.5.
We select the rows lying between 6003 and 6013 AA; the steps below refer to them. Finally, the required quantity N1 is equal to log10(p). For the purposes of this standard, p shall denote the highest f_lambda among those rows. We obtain 1.03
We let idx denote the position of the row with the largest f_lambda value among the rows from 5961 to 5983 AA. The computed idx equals 5975.0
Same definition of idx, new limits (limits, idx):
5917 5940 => 5930.0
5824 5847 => 5843.0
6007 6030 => 6029.0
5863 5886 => 5876.0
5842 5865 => 5864.0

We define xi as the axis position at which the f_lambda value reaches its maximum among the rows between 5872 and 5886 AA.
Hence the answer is 5876.0 AA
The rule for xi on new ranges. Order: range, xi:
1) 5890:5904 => 5891.0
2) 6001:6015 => 6002.0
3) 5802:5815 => 5814.5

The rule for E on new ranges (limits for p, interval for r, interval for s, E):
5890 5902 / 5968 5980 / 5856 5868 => 36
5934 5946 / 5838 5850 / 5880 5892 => 18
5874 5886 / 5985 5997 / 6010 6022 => -10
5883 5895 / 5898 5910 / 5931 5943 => -24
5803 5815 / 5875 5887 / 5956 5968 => 747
